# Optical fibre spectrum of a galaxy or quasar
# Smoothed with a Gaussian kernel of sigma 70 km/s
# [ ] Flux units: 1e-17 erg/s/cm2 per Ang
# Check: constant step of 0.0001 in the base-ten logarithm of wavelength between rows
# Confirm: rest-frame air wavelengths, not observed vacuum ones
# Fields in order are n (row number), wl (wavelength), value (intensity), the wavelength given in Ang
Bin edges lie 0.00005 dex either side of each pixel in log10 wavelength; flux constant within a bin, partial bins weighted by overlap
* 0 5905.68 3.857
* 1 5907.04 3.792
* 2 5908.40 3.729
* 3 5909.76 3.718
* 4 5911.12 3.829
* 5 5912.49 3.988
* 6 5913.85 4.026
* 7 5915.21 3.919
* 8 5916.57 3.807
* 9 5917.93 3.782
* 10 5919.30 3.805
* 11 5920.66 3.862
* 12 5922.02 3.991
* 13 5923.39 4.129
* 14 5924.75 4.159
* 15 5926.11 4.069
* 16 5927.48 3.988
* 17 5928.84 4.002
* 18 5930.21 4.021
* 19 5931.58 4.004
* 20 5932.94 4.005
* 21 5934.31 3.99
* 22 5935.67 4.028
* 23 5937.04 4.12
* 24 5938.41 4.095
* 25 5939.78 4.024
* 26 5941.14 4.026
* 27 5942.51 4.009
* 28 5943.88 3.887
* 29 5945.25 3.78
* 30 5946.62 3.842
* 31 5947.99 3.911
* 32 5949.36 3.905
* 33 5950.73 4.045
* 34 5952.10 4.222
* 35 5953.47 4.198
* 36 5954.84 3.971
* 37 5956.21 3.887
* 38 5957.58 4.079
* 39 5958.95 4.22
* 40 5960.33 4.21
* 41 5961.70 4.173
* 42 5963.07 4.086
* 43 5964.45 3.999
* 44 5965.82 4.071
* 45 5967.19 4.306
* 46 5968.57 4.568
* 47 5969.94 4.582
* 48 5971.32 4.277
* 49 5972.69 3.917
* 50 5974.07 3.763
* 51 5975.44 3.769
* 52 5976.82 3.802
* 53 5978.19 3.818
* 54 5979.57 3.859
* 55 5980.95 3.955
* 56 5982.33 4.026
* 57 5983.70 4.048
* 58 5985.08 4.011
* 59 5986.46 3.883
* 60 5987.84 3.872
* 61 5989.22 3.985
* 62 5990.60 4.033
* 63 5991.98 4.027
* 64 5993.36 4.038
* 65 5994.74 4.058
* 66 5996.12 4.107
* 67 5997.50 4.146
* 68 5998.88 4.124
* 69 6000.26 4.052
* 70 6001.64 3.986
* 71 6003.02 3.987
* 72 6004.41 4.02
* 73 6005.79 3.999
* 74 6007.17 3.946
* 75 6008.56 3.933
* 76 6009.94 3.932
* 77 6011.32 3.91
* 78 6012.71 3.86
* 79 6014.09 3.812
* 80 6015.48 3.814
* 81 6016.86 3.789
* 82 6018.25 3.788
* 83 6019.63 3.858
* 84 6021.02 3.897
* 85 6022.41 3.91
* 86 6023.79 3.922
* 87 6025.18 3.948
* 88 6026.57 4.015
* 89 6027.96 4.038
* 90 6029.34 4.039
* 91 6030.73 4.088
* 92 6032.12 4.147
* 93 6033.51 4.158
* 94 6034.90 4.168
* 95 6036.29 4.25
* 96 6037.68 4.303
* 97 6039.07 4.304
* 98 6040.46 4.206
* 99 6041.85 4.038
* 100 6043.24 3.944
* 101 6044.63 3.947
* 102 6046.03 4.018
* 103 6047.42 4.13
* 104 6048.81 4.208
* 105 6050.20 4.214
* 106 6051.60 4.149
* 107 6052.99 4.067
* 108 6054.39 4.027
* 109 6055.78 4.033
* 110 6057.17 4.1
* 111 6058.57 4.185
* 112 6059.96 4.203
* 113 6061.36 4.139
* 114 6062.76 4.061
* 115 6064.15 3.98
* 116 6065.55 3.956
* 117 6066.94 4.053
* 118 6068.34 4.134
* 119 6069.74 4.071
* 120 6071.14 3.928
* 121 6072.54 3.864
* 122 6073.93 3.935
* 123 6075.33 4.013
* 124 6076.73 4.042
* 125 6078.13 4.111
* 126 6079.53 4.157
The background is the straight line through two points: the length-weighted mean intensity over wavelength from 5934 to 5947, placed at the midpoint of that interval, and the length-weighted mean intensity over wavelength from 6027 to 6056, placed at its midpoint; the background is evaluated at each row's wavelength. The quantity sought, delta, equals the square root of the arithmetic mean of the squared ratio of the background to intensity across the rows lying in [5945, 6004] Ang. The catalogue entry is 1.00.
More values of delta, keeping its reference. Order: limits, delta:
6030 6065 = 1.00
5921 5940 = 0.98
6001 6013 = 1.03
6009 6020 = 1.06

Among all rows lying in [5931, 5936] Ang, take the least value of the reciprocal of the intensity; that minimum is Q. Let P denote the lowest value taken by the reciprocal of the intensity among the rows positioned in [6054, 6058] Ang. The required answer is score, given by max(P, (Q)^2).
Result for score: 0.244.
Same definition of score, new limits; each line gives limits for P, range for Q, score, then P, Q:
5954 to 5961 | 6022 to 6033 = 0.237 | 0.2370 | 0.241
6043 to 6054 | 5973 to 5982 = 0.237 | 0.2373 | 0.253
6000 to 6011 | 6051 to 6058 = 0.247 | 0.2468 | 0.241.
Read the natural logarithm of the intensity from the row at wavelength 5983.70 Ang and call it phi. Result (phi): 1.40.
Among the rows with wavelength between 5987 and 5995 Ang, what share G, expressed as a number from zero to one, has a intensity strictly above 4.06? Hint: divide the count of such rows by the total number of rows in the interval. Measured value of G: 0.0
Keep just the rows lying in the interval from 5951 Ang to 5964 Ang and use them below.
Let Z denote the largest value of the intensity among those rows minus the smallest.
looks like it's 0.335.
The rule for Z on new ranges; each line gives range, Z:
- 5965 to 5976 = 0.819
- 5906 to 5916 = 0.308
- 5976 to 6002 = 0.344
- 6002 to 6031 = 0.300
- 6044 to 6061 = 0.267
